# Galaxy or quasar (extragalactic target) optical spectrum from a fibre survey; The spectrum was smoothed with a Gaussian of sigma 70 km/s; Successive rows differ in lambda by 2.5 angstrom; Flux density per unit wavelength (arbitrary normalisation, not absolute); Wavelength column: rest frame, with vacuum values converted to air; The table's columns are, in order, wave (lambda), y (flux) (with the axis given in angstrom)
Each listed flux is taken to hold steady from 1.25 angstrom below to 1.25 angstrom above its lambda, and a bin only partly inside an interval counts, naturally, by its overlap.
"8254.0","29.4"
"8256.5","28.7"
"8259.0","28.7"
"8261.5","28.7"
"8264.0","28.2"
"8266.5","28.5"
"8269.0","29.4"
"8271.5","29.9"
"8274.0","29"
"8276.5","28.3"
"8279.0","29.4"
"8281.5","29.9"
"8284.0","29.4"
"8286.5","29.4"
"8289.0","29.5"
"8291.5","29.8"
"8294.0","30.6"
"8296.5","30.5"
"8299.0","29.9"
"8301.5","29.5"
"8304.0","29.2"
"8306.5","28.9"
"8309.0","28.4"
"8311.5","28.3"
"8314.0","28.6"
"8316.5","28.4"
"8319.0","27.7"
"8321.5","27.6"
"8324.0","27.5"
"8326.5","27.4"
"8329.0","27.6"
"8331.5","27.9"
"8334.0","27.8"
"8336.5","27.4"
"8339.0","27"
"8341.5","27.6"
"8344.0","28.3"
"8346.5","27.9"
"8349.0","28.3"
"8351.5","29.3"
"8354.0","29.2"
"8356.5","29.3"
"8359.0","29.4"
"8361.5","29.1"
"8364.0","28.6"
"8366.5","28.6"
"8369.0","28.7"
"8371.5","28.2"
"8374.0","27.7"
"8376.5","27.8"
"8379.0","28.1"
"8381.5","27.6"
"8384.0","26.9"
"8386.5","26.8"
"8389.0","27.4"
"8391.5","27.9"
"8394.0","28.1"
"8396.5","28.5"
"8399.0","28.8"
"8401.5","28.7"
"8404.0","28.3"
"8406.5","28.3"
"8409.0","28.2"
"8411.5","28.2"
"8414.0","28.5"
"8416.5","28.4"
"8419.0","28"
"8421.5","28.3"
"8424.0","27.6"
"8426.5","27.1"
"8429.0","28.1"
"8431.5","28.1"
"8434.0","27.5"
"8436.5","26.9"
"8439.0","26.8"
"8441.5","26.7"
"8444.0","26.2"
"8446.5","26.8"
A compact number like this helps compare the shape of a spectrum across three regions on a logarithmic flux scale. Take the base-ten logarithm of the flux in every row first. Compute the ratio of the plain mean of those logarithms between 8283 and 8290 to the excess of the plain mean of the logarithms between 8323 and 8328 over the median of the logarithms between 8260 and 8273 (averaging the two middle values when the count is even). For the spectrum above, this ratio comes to -76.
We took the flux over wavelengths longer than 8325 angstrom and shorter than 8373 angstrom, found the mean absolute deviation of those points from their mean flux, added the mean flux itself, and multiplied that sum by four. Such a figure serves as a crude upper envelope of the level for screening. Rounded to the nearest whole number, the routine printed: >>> 116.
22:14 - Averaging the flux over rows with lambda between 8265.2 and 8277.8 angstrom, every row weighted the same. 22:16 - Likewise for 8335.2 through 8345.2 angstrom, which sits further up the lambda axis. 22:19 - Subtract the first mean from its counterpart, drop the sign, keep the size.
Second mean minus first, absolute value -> 1.4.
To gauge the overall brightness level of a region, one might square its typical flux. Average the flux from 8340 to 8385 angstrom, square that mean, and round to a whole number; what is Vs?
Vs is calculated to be 805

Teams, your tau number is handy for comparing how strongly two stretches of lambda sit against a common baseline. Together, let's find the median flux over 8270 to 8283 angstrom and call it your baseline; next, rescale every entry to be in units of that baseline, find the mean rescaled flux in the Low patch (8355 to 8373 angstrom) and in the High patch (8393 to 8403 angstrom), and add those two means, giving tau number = 1.951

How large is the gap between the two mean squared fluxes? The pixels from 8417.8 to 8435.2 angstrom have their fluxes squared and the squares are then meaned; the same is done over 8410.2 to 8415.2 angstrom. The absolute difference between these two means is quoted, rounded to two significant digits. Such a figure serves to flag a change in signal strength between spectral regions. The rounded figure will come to 30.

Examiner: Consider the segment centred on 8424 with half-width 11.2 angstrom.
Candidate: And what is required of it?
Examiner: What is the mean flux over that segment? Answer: 28.0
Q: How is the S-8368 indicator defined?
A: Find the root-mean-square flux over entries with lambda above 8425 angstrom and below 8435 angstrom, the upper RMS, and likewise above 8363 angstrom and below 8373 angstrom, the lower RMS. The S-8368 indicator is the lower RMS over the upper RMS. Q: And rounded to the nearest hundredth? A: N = 1.03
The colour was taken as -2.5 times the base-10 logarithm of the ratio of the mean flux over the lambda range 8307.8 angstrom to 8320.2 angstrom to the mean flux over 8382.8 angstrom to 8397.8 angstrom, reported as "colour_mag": -0.026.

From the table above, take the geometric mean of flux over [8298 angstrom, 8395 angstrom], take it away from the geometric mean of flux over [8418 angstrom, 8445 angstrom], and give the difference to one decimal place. -0.8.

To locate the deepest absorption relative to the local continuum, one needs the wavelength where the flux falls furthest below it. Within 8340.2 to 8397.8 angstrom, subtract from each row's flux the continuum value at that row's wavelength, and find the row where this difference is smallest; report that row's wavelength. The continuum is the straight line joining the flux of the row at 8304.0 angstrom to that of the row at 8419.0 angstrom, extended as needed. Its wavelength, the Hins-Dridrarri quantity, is 8386.5 angstrom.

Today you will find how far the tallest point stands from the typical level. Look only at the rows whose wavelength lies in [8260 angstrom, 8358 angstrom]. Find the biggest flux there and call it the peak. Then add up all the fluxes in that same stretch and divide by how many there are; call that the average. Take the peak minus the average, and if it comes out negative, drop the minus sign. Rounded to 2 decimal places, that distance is 1.89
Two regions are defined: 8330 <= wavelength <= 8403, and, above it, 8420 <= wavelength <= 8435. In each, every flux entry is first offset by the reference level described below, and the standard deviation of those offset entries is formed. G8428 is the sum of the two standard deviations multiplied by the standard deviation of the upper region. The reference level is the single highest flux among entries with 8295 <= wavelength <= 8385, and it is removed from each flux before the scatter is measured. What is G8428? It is 0.5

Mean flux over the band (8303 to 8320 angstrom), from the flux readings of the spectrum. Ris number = 28.5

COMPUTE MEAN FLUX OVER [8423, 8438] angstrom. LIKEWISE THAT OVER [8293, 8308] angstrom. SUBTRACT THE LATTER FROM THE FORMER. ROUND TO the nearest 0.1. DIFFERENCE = -2.2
